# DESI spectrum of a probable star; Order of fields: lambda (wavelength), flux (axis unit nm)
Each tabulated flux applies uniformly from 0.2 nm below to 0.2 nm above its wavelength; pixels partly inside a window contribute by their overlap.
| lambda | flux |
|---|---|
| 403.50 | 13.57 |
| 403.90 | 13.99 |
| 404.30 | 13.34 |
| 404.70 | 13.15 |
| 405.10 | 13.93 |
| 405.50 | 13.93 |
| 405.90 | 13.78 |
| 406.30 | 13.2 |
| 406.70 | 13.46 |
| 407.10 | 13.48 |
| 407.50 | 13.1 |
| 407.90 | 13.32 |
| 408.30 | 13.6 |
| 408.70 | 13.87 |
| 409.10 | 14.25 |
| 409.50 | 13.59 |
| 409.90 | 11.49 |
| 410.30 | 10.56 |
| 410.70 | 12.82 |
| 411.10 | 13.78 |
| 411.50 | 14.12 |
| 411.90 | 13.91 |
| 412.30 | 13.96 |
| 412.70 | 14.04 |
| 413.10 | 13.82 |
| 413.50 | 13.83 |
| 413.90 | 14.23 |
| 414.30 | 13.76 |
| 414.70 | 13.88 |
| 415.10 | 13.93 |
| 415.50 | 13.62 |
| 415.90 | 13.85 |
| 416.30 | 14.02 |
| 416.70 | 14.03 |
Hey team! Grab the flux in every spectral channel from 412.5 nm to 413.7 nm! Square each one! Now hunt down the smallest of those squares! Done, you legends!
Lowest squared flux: 191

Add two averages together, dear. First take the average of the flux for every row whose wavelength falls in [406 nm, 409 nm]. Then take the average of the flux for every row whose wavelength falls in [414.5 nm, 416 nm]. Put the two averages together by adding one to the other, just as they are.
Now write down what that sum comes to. 27.3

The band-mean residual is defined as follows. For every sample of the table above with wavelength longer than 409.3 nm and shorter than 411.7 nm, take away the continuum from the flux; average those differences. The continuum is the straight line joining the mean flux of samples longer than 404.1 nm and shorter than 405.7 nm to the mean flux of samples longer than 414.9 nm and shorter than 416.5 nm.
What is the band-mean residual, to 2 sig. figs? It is -1.0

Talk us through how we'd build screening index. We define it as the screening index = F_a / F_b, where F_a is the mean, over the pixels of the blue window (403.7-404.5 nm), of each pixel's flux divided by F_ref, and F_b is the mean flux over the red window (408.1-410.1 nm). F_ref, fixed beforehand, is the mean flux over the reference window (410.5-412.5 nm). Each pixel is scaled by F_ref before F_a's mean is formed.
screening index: 0.0746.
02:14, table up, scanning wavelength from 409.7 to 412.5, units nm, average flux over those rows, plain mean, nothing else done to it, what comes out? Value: 12.9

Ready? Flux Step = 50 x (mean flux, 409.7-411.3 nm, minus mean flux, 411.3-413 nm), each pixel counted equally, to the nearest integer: -92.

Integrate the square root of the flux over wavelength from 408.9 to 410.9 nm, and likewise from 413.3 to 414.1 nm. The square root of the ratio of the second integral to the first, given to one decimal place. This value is 0.7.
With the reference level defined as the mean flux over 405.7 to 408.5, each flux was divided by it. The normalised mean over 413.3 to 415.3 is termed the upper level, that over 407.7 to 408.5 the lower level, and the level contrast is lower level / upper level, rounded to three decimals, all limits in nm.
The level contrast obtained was 0.967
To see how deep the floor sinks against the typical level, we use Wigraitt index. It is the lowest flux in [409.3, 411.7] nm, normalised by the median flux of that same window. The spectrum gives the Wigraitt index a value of 0.800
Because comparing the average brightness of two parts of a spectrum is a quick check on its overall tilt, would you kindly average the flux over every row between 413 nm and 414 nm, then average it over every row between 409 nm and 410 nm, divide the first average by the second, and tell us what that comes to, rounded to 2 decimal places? 1.06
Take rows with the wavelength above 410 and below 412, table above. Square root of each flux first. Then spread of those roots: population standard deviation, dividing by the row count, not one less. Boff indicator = 0.19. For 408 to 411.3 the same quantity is 0.17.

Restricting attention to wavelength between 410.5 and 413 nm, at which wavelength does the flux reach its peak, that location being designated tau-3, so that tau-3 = 411.50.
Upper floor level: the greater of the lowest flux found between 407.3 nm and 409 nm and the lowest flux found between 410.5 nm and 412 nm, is 13.1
